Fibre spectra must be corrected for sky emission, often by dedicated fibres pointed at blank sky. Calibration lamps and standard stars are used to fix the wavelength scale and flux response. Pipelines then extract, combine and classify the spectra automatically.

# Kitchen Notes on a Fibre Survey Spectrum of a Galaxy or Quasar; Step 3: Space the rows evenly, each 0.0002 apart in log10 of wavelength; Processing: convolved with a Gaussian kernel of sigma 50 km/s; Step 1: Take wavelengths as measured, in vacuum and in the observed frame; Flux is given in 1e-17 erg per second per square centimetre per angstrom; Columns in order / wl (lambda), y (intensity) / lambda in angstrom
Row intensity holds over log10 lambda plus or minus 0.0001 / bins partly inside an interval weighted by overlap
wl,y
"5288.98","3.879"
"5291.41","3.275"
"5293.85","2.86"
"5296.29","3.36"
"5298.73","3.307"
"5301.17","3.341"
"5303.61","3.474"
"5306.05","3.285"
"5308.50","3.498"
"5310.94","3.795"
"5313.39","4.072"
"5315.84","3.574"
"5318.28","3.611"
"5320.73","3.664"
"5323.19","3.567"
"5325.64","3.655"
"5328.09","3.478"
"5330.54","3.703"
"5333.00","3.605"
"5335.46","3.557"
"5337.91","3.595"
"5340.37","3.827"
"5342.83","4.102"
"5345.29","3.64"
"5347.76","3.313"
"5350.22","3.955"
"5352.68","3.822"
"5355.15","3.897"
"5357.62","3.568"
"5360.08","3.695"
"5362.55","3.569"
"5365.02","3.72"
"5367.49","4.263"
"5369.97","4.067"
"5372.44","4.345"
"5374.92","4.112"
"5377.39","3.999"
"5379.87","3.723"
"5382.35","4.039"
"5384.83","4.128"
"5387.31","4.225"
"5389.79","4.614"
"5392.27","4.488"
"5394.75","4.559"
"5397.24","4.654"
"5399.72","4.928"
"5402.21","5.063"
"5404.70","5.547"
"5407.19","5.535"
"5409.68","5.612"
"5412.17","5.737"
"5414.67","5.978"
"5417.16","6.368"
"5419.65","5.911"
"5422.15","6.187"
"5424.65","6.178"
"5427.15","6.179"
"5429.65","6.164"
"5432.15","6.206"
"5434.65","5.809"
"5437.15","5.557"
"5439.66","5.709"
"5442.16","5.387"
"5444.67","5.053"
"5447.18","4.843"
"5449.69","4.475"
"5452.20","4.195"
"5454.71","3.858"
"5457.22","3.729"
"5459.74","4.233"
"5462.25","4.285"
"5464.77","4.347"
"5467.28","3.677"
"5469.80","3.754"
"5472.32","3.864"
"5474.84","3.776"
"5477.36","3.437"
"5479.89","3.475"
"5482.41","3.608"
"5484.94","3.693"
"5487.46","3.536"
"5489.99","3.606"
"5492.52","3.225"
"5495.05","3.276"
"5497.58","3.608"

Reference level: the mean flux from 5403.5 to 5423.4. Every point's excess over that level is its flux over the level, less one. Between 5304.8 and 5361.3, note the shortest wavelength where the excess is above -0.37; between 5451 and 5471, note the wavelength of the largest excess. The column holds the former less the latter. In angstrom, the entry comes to -153.8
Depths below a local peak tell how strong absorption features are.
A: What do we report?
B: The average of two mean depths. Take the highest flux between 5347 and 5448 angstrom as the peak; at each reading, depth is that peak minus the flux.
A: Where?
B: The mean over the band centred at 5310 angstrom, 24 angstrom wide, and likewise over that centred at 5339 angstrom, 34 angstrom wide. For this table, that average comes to 2.7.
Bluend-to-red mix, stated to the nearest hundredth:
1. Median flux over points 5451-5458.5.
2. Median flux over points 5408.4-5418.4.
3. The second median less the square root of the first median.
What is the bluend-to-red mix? 3.89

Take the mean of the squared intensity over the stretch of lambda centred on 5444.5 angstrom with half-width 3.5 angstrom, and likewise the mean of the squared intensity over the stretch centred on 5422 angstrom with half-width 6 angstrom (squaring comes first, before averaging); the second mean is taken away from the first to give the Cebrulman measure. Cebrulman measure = -12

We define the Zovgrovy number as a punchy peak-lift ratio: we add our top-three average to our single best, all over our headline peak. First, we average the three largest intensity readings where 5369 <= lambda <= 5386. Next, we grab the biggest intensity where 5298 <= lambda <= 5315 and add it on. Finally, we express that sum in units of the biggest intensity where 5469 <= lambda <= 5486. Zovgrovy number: 2.14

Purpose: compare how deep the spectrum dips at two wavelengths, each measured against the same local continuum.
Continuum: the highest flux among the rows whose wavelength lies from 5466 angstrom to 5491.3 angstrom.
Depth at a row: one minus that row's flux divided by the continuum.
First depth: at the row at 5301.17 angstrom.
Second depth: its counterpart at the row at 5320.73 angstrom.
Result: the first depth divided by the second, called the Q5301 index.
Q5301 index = 2.6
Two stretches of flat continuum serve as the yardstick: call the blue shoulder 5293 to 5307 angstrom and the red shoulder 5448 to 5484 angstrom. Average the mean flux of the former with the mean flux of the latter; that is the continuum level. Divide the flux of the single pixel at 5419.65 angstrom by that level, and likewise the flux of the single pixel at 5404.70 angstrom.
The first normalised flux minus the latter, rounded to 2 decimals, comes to 0.10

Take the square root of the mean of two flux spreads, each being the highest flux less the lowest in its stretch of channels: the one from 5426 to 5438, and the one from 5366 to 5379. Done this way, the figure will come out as 0.71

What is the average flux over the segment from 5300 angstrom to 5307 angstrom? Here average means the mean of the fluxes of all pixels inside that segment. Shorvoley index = 3.4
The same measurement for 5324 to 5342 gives 3.6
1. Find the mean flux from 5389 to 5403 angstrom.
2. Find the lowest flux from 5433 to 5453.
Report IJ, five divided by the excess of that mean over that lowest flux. 10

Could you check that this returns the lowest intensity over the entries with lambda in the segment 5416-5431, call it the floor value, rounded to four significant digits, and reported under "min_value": 5.911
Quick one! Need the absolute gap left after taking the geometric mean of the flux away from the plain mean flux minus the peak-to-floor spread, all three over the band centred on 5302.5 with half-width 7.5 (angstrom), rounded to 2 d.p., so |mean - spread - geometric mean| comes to 0.21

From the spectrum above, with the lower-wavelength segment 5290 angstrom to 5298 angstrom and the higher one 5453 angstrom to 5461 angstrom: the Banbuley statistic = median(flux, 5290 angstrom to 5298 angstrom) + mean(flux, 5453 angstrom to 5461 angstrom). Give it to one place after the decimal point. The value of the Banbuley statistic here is 7.2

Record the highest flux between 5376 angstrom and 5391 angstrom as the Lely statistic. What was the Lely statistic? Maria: 4.614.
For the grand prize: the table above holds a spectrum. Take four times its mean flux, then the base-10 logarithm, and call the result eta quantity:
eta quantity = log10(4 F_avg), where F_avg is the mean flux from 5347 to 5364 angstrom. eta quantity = 1.17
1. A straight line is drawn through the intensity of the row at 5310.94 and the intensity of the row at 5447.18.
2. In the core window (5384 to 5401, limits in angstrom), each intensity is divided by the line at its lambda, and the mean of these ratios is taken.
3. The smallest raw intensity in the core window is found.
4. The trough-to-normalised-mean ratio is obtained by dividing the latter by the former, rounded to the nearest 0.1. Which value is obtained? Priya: 4.0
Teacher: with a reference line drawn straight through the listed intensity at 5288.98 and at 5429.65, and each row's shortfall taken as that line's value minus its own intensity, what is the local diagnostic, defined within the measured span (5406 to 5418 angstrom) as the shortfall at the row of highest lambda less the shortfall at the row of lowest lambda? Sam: -0.7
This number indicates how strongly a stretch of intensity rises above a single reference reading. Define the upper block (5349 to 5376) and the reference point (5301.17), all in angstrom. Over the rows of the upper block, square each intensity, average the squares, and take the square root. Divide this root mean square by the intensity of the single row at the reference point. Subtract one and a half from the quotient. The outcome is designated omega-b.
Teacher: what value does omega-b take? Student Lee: -0.33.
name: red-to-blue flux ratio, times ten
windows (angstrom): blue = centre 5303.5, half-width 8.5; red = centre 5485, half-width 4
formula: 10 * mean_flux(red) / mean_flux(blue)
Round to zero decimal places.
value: 11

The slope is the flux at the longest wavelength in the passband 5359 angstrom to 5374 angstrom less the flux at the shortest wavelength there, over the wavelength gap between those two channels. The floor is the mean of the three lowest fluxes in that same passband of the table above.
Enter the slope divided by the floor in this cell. 0.014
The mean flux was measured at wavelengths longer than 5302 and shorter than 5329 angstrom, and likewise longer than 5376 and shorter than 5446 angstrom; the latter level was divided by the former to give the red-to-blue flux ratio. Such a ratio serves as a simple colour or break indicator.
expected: 1.46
